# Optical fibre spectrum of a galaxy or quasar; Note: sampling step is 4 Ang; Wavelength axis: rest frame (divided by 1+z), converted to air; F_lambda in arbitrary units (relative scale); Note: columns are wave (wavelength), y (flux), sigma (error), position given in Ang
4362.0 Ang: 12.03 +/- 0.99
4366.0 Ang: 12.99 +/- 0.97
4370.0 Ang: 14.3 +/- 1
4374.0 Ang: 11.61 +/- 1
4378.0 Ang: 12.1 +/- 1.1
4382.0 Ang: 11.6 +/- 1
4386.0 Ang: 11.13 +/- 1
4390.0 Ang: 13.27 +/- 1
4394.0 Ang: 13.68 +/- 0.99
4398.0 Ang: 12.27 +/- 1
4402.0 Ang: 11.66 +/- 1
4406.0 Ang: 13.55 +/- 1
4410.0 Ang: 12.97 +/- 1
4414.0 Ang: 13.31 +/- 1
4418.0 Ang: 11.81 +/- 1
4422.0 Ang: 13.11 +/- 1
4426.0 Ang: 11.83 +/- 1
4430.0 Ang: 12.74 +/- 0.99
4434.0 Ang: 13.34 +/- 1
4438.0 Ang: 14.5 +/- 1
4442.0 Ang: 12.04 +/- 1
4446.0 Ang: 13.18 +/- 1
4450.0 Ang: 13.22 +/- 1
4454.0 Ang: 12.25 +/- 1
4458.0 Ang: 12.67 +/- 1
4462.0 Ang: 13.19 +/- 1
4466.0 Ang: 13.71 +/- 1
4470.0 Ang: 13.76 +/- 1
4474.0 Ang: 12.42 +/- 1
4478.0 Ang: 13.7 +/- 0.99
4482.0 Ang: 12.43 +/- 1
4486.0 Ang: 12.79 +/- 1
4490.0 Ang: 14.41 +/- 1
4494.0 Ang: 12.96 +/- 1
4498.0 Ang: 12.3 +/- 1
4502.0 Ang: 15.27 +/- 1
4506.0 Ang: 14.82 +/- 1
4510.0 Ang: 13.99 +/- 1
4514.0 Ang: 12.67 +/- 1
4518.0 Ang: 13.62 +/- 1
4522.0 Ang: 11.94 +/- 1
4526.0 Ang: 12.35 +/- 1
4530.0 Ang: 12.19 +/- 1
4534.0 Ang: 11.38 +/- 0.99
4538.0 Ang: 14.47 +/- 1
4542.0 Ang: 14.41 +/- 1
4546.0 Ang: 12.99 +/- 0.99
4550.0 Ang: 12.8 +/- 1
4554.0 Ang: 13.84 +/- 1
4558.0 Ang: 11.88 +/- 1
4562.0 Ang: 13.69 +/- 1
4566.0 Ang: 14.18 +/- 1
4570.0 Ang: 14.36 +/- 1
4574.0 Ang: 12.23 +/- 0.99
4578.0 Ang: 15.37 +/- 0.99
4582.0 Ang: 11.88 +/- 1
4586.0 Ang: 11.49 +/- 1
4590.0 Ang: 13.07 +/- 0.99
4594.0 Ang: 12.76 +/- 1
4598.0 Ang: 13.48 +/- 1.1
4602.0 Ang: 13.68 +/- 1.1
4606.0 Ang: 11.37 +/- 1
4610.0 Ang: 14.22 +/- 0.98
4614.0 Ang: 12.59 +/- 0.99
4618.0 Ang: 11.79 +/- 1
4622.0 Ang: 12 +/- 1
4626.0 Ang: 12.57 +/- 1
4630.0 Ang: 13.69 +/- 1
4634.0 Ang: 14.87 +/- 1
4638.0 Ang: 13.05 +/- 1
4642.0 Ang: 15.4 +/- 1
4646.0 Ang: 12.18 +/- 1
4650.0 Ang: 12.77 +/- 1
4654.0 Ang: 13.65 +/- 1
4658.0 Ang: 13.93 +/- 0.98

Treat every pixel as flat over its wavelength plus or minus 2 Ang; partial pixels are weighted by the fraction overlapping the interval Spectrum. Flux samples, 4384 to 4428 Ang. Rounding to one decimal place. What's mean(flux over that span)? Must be 12.6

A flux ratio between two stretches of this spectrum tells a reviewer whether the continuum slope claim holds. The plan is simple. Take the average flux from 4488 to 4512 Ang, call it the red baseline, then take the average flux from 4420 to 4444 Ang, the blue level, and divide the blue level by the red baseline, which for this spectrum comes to 0.93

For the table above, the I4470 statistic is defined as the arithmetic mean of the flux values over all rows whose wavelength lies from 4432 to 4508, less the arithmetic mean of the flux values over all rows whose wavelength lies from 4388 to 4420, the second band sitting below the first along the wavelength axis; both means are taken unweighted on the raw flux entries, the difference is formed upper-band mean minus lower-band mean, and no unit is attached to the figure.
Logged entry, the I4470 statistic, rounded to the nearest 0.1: 0.5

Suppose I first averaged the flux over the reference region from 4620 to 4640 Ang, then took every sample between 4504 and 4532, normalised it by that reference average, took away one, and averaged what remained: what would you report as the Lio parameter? -0.012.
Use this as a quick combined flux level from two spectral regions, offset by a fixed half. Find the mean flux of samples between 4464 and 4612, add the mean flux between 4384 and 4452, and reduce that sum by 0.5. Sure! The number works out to 25.5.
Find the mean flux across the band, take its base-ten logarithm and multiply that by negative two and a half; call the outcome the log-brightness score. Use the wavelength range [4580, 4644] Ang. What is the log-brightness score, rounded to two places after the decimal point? -2.78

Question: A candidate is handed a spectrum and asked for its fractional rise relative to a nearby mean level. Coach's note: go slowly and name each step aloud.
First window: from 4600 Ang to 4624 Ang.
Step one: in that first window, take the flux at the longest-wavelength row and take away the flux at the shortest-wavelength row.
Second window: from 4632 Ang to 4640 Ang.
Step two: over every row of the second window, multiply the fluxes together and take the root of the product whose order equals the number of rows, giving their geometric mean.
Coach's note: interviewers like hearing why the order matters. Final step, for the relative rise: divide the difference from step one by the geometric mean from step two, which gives -0.12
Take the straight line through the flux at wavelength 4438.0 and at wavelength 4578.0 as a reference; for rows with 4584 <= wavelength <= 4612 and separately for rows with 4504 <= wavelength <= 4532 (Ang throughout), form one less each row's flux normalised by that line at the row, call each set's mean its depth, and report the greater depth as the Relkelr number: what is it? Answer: 0.170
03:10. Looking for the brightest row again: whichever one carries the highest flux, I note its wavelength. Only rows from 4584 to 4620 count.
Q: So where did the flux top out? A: 4610.0 Ang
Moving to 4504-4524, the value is 4506.0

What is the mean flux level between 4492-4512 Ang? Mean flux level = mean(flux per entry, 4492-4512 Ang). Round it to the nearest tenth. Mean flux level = 13.9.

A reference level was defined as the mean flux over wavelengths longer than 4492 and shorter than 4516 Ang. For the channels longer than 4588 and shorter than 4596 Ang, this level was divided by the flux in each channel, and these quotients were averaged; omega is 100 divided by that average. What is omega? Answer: 94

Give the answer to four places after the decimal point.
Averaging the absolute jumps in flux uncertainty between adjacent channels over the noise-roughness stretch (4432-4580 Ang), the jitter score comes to 0.0019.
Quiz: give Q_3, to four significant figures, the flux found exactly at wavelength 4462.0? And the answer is 13.19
